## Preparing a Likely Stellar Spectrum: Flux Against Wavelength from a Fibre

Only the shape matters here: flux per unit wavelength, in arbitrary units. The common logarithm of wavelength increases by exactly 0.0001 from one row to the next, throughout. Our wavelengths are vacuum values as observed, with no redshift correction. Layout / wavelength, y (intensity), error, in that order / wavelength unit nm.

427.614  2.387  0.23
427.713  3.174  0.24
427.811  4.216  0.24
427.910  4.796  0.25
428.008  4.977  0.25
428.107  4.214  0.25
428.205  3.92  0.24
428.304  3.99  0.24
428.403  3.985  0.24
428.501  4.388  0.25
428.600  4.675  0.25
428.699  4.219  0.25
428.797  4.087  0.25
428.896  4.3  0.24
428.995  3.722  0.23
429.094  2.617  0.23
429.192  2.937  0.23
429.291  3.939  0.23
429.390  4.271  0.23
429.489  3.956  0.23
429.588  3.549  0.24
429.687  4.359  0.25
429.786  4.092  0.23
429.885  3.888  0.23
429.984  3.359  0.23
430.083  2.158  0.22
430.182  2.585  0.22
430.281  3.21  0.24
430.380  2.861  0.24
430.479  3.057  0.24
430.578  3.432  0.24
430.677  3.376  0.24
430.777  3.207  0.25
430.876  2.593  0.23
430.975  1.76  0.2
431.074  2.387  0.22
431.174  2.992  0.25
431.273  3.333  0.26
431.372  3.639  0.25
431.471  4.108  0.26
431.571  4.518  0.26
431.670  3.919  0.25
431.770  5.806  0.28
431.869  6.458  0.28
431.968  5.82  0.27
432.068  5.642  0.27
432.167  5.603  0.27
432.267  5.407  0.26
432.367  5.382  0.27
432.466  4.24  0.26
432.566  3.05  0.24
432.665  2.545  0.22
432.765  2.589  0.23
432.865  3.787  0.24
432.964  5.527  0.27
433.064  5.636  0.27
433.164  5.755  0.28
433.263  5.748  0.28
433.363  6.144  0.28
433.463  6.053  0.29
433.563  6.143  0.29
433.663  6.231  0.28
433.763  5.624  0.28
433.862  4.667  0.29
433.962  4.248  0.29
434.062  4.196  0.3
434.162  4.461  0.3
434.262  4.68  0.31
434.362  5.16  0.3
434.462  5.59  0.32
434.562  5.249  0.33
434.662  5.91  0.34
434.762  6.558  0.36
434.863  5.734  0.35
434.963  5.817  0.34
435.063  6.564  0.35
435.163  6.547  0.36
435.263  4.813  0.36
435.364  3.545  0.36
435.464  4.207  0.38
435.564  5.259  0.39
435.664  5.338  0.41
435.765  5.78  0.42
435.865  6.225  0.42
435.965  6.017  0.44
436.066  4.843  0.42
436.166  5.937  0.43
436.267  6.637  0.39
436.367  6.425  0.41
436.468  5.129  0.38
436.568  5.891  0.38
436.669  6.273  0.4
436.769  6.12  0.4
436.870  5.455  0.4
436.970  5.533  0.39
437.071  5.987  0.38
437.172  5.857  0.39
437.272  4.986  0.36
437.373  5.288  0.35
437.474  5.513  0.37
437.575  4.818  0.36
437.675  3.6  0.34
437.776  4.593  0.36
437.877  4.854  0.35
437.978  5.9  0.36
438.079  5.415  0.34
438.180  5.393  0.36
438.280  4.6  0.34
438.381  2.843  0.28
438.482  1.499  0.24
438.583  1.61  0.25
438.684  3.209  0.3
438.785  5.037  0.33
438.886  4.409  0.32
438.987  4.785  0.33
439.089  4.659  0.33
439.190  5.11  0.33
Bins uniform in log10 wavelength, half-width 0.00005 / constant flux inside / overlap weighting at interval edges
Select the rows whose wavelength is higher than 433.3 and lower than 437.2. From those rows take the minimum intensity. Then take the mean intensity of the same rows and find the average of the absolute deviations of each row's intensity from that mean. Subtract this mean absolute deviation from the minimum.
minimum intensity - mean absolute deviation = 2.9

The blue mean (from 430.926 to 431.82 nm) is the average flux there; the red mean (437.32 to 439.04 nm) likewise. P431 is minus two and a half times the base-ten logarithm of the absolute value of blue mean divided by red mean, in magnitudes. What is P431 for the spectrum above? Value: 0.19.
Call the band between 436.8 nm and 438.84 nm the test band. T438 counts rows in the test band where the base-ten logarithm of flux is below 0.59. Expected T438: 5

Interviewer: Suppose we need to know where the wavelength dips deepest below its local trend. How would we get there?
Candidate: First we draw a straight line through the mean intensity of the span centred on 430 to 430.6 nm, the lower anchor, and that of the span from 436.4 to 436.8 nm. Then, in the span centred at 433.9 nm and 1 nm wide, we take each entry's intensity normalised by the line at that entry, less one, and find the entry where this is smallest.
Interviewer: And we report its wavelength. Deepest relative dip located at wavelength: 434.062 nm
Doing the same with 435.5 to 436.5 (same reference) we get 436.066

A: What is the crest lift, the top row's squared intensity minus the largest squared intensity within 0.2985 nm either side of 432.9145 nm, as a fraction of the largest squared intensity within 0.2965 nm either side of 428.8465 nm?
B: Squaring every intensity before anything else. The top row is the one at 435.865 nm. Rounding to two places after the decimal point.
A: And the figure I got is 0.26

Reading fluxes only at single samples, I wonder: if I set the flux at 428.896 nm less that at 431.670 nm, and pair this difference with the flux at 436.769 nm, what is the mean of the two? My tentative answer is 3.3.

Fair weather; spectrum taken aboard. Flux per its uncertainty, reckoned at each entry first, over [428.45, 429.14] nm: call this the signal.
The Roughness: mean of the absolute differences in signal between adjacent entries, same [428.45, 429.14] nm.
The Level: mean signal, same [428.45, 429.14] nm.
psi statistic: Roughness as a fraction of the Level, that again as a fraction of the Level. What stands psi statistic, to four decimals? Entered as 0.0072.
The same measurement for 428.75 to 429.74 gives 0.0095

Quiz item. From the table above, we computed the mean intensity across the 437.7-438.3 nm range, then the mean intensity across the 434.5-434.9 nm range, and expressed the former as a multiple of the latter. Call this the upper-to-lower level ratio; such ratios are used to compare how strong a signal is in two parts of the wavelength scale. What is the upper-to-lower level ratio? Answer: 0.87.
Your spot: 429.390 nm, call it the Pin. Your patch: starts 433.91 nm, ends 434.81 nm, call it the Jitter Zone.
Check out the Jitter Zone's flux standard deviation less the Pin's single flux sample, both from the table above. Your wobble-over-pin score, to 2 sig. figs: -3.5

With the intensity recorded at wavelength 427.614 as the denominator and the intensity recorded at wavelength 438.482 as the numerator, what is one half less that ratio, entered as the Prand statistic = -0.1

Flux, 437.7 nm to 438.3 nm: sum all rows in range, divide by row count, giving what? 5.1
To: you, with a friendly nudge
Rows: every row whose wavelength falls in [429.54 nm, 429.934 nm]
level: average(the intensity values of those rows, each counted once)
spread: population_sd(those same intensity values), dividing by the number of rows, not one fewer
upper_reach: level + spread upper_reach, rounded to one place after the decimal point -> 4.3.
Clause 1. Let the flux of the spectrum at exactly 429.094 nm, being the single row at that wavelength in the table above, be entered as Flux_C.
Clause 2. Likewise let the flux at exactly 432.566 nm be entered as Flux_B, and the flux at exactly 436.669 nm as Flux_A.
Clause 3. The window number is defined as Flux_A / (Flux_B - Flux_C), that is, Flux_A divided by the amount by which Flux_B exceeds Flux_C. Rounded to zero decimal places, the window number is 14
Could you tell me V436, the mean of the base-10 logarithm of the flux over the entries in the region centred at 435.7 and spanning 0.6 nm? 0.73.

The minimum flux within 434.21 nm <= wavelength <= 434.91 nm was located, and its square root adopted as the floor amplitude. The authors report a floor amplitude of 2.16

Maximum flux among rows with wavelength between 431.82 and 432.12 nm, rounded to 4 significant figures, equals 6.458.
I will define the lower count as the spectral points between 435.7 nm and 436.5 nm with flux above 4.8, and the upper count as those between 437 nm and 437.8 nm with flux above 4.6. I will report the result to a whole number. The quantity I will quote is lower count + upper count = 14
